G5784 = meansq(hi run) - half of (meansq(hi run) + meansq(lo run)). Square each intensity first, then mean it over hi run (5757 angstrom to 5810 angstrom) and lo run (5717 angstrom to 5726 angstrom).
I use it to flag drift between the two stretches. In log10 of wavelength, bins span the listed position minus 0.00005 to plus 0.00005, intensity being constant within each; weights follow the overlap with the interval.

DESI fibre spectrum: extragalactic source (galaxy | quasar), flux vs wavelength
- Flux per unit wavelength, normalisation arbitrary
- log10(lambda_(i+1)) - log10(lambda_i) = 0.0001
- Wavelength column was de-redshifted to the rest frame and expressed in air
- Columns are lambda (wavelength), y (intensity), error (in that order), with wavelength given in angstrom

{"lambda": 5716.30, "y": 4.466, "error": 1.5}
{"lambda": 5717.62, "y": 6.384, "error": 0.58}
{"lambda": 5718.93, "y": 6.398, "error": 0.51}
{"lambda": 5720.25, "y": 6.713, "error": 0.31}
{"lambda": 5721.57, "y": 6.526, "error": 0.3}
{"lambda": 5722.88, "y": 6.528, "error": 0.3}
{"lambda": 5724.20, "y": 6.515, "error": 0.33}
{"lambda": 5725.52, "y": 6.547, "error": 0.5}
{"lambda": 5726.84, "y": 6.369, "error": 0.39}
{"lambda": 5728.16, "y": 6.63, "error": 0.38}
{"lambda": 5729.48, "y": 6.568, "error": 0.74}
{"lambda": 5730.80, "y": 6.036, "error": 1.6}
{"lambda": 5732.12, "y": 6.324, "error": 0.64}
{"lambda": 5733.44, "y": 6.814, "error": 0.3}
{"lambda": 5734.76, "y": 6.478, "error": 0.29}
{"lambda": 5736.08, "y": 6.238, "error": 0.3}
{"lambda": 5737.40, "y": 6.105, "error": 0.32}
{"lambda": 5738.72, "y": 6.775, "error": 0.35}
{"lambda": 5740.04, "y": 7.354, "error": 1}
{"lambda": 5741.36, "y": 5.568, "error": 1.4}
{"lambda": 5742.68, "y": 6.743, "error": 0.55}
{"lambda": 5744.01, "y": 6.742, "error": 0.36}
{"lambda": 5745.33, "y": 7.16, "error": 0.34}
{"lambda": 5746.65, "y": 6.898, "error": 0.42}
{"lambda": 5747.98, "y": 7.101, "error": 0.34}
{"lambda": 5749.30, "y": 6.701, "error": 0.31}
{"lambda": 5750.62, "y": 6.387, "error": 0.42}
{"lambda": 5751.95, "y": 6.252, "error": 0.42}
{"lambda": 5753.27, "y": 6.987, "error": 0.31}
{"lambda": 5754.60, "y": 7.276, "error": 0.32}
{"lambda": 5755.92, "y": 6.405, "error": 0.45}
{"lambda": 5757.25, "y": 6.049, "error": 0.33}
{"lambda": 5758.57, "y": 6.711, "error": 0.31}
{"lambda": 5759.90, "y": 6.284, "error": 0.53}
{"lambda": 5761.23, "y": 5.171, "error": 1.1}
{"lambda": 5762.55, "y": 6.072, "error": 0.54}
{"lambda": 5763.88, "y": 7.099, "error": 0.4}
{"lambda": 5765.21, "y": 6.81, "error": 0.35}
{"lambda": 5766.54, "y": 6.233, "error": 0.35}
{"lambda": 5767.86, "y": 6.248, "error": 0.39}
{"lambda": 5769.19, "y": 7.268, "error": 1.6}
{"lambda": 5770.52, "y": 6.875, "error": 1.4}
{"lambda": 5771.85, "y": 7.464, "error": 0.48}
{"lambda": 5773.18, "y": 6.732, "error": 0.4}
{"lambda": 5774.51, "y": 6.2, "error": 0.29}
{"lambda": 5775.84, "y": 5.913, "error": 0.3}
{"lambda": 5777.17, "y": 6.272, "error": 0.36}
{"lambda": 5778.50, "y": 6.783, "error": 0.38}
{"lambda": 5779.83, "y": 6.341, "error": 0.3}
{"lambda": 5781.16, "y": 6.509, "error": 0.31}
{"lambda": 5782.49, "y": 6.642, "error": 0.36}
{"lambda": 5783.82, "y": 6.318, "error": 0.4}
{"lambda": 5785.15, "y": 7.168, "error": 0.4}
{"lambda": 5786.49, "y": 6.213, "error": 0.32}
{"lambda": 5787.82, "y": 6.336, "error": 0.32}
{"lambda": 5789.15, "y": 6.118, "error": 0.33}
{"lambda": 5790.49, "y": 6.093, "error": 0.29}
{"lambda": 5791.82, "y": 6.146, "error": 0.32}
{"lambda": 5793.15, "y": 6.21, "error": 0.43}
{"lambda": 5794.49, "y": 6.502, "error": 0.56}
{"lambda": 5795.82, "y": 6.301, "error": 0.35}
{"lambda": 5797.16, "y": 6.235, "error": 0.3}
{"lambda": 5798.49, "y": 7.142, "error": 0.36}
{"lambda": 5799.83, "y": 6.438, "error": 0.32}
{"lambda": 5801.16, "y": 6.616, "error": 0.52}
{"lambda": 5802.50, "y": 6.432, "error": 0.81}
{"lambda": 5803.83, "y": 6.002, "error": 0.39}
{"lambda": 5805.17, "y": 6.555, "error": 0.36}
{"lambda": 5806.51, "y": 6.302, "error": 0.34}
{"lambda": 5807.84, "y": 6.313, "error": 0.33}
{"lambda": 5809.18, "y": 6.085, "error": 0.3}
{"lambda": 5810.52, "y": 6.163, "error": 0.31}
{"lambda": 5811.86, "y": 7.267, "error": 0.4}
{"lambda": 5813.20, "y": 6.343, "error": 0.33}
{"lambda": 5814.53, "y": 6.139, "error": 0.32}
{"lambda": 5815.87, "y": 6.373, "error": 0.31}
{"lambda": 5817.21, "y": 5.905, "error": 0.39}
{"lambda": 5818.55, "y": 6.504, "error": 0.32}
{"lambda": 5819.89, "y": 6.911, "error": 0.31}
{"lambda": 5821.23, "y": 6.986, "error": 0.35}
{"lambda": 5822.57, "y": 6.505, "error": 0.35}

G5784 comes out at -0.47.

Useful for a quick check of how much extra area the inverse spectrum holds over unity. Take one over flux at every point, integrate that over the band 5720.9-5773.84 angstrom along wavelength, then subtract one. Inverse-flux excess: 7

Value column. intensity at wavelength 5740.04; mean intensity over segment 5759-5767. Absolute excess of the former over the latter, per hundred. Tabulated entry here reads 0.011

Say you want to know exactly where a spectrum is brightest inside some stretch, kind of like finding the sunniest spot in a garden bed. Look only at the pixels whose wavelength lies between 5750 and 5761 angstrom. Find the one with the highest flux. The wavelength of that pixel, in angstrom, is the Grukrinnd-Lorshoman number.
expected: 5754.60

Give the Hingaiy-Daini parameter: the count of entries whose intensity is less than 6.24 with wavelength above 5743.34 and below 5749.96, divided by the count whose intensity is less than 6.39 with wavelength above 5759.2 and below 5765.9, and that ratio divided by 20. 0.000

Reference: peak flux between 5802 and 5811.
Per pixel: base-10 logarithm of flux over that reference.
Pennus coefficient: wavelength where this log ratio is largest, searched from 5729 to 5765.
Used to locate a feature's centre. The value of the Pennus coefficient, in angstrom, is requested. 5740.04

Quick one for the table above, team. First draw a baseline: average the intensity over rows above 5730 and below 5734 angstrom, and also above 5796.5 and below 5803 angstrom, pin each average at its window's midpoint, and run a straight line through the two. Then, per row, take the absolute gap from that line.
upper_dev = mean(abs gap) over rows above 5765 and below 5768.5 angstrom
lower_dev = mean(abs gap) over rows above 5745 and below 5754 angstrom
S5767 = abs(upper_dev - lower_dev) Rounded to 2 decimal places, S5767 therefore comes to 0.14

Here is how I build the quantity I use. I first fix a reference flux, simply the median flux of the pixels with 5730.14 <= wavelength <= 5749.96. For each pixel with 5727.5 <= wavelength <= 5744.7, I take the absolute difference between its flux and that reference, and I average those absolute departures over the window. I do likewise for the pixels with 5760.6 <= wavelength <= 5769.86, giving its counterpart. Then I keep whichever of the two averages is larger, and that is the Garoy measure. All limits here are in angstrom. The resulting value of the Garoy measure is 0.60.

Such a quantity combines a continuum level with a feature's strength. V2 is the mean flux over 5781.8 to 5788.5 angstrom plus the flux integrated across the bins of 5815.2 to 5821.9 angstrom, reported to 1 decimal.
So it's 50.3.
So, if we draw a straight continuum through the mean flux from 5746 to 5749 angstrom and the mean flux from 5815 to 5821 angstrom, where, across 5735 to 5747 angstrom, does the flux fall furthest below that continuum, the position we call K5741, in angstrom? 5741.36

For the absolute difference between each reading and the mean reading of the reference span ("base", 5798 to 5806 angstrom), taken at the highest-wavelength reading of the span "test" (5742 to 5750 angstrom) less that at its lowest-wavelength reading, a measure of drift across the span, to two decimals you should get -0.04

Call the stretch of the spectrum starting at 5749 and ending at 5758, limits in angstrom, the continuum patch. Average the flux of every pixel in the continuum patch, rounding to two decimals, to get 6.58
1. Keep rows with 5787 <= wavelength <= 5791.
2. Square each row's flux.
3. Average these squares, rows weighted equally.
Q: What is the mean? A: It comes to 38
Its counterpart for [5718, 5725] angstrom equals 43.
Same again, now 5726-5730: 43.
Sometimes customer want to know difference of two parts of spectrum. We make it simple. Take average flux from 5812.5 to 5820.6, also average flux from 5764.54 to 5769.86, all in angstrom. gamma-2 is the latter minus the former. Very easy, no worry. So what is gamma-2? 0.3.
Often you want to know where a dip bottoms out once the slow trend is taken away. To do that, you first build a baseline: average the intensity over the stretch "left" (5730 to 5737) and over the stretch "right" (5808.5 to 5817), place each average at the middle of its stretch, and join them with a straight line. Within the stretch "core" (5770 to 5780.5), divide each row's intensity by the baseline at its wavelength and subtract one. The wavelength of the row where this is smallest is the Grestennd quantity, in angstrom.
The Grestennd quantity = 5775.84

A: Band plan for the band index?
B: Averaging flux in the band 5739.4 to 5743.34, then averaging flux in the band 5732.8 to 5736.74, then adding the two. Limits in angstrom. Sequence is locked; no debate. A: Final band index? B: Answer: 13.1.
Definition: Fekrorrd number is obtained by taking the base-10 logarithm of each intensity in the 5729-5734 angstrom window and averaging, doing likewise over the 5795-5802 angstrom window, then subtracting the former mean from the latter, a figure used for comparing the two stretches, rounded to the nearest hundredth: 0.01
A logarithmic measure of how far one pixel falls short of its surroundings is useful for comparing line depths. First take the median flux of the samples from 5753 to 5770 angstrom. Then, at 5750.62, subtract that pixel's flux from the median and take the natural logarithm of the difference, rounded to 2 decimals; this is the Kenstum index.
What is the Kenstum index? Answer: -4.02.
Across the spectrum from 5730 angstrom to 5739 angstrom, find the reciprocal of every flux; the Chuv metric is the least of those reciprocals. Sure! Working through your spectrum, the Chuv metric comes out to 0.147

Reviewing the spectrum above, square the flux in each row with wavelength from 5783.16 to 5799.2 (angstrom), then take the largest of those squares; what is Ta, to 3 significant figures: 51.4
